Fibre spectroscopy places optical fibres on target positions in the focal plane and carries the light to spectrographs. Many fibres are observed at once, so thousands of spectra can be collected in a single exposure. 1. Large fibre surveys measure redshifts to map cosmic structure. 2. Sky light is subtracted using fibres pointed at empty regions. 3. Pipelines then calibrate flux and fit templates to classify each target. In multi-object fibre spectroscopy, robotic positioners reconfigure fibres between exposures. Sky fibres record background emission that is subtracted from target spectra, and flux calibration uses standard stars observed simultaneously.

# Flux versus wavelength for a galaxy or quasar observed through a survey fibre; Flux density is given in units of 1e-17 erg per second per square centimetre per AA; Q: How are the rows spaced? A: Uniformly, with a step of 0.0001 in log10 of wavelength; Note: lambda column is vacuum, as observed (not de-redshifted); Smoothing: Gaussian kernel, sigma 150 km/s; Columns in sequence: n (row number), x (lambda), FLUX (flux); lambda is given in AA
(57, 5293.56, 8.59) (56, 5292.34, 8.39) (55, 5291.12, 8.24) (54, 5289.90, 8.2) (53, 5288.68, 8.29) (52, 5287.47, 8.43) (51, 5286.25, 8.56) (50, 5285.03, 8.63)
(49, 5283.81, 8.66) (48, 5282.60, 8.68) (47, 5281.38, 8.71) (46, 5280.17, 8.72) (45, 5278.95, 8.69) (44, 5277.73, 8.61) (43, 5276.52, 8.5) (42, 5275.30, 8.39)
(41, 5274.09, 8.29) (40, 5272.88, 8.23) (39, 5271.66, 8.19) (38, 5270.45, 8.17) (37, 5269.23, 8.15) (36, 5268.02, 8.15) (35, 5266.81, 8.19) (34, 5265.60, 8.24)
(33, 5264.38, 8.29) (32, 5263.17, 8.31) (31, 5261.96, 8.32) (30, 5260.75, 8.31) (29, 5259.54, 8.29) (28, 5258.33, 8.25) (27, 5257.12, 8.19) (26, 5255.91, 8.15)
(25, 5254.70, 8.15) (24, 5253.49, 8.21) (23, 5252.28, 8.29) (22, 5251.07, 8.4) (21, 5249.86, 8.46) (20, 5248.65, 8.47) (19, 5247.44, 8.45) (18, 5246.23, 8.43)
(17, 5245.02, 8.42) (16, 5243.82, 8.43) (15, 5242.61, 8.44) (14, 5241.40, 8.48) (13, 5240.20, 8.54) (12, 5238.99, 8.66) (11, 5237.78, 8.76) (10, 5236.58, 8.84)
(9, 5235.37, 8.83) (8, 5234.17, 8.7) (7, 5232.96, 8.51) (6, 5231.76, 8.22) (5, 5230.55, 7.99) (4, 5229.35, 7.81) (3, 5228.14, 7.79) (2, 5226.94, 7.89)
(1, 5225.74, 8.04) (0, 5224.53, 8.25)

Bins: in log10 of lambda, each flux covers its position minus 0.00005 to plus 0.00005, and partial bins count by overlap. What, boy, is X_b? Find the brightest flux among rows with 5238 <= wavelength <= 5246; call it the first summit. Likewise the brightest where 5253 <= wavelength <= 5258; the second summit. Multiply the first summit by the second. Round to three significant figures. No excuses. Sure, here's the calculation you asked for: 71.1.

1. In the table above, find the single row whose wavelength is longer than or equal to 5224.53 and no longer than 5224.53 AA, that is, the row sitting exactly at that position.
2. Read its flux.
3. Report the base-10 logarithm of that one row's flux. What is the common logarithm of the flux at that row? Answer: 0.916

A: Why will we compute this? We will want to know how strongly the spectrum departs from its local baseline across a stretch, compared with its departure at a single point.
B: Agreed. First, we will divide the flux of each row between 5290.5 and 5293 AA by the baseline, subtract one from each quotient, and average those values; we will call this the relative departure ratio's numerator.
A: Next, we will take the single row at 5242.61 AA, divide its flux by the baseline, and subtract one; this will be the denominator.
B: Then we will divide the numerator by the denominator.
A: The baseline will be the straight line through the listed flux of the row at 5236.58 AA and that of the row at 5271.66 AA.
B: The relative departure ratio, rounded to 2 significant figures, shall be -1.9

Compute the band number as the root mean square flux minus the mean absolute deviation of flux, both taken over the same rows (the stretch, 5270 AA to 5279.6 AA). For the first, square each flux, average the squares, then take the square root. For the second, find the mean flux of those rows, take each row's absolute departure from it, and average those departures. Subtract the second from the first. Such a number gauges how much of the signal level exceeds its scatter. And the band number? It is 8.2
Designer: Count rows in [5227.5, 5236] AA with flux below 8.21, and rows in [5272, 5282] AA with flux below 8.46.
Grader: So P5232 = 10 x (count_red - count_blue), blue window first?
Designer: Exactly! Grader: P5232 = 0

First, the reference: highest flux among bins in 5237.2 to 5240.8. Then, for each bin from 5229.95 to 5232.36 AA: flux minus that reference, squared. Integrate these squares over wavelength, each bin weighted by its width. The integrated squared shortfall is 1.1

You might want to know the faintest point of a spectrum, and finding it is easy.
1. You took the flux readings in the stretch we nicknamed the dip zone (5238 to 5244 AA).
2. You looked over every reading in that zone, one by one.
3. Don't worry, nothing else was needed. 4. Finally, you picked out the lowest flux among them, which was 8.43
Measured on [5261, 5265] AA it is 8.29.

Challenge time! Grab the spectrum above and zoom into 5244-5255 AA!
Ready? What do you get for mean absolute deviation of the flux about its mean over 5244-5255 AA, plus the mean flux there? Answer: 8.5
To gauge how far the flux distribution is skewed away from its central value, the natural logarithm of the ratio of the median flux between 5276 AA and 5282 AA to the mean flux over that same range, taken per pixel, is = 0.005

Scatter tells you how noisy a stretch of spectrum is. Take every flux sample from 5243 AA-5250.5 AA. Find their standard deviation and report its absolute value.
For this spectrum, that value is 0.02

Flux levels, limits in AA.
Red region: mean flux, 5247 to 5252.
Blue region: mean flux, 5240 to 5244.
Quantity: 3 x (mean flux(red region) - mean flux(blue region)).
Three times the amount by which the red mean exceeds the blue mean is -0.1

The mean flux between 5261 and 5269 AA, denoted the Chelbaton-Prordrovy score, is 8.25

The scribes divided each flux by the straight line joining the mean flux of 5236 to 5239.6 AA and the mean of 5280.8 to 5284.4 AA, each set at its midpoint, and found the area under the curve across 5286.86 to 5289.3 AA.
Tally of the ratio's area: 2.35 AA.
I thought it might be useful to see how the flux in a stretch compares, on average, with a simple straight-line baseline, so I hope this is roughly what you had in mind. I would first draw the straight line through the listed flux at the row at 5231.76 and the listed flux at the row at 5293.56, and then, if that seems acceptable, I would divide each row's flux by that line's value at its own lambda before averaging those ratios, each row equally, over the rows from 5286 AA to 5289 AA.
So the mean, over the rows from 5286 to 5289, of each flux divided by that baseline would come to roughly 0.99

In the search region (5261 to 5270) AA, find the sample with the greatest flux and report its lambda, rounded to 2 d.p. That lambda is 5261.96 AA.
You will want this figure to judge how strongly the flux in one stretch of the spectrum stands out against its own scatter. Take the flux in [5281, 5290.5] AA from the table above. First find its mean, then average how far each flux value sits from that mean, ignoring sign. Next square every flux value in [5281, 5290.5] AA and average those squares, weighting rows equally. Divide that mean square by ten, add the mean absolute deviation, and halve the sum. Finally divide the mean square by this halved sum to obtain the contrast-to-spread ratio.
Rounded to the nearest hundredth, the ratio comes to 19.57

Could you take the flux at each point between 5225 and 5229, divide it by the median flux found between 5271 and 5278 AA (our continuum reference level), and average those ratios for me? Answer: 0.95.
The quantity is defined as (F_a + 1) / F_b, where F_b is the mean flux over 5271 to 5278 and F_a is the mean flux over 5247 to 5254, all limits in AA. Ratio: 1.12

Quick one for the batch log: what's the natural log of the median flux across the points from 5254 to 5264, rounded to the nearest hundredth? 2.11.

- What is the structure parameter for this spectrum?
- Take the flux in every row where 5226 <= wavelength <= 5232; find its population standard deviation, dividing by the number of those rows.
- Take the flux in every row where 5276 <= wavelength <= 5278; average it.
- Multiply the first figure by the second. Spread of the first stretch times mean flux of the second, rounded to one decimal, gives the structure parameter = 1.3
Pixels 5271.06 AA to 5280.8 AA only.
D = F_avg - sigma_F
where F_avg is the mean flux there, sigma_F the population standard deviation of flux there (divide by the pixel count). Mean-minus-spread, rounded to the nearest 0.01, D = 8.26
